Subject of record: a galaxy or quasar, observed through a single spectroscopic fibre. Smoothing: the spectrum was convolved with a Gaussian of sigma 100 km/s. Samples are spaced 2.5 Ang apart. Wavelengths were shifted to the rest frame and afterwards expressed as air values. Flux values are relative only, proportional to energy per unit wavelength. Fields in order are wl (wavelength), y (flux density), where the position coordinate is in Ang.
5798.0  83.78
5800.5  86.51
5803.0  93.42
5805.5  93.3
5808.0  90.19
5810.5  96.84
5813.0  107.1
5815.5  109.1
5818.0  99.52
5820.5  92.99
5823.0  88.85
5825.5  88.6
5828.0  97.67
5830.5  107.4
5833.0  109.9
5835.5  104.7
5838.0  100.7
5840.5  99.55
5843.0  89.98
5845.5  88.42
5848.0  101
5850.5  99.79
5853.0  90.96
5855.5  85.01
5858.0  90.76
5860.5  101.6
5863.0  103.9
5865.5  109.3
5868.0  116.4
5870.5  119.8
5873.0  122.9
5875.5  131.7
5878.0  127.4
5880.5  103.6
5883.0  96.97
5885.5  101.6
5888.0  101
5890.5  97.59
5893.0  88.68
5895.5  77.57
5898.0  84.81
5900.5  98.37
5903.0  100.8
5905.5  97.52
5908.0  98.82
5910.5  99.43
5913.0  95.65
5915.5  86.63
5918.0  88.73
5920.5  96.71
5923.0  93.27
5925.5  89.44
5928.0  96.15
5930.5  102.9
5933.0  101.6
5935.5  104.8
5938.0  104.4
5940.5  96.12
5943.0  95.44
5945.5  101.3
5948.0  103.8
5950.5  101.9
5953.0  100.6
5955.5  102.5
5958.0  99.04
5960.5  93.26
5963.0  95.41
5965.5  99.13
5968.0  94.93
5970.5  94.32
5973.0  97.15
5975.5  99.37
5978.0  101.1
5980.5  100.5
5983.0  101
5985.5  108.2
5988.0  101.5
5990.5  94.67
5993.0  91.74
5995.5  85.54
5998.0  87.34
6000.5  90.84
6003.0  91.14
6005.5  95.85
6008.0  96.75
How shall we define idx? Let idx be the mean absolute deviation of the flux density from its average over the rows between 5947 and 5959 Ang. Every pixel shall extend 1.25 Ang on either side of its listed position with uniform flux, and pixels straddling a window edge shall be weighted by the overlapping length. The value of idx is 1.4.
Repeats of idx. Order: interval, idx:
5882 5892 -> 2.0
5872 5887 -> 13.3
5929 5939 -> 1.2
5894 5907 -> 8.5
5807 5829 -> 5.9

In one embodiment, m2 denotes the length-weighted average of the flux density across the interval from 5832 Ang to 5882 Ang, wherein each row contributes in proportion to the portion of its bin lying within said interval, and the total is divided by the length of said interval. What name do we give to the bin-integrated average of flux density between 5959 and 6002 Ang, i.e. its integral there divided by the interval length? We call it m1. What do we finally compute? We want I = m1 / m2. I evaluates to 0.92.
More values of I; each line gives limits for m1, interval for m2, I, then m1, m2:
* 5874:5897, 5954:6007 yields 1.07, 103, 96.4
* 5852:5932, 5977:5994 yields 1.00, 100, 99.9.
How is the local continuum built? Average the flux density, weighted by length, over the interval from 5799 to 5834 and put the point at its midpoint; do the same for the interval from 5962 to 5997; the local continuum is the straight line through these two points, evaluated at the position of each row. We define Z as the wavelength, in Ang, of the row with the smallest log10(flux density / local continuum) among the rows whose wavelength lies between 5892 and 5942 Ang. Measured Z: 5895.5 Ang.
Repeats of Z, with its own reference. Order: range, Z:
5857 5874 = 5858.0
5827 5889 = 5855.5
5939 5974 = 5960.5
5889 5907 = 5895.5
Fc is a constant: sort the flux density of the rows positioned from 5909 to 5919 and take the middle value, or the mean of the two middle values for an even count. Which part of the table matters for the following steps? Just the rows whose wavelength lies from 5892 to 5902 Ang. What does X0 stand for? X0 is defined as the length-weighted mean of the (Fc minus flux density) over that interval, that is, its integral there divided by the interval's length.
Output 5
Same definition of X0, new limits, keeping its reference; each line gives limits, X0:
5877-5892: -12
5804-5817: -7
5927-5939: -10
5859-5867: -13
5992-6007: 2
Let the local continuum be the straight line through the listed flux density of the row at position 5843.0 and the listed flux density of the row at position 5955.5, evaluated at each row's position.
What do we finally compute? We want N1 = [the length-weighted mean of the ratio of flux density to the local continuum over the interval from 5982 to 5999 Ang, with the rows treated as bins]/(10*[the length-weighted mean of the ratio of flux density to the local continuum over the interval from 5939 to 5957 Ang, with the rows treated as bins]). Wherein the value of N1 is 0.09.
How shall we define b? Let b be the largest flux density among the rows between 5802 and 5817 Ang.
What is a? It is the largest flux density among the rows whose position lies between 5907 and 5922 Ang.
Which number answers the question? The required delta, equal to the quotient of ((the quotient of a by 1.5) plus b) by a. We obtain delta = 1.76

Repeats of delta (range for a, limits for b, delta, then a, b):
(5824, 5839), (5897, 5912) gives 1.58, 109.9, 100.8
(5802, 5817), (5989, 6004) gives 1.53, 109.1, 94.67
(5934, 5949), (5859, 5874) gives 1.84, 104.8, 122.9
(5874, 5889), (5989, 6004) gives 1.39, 131.7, 94.67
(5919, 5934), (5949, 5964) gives 1.66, 102.9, 102.5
